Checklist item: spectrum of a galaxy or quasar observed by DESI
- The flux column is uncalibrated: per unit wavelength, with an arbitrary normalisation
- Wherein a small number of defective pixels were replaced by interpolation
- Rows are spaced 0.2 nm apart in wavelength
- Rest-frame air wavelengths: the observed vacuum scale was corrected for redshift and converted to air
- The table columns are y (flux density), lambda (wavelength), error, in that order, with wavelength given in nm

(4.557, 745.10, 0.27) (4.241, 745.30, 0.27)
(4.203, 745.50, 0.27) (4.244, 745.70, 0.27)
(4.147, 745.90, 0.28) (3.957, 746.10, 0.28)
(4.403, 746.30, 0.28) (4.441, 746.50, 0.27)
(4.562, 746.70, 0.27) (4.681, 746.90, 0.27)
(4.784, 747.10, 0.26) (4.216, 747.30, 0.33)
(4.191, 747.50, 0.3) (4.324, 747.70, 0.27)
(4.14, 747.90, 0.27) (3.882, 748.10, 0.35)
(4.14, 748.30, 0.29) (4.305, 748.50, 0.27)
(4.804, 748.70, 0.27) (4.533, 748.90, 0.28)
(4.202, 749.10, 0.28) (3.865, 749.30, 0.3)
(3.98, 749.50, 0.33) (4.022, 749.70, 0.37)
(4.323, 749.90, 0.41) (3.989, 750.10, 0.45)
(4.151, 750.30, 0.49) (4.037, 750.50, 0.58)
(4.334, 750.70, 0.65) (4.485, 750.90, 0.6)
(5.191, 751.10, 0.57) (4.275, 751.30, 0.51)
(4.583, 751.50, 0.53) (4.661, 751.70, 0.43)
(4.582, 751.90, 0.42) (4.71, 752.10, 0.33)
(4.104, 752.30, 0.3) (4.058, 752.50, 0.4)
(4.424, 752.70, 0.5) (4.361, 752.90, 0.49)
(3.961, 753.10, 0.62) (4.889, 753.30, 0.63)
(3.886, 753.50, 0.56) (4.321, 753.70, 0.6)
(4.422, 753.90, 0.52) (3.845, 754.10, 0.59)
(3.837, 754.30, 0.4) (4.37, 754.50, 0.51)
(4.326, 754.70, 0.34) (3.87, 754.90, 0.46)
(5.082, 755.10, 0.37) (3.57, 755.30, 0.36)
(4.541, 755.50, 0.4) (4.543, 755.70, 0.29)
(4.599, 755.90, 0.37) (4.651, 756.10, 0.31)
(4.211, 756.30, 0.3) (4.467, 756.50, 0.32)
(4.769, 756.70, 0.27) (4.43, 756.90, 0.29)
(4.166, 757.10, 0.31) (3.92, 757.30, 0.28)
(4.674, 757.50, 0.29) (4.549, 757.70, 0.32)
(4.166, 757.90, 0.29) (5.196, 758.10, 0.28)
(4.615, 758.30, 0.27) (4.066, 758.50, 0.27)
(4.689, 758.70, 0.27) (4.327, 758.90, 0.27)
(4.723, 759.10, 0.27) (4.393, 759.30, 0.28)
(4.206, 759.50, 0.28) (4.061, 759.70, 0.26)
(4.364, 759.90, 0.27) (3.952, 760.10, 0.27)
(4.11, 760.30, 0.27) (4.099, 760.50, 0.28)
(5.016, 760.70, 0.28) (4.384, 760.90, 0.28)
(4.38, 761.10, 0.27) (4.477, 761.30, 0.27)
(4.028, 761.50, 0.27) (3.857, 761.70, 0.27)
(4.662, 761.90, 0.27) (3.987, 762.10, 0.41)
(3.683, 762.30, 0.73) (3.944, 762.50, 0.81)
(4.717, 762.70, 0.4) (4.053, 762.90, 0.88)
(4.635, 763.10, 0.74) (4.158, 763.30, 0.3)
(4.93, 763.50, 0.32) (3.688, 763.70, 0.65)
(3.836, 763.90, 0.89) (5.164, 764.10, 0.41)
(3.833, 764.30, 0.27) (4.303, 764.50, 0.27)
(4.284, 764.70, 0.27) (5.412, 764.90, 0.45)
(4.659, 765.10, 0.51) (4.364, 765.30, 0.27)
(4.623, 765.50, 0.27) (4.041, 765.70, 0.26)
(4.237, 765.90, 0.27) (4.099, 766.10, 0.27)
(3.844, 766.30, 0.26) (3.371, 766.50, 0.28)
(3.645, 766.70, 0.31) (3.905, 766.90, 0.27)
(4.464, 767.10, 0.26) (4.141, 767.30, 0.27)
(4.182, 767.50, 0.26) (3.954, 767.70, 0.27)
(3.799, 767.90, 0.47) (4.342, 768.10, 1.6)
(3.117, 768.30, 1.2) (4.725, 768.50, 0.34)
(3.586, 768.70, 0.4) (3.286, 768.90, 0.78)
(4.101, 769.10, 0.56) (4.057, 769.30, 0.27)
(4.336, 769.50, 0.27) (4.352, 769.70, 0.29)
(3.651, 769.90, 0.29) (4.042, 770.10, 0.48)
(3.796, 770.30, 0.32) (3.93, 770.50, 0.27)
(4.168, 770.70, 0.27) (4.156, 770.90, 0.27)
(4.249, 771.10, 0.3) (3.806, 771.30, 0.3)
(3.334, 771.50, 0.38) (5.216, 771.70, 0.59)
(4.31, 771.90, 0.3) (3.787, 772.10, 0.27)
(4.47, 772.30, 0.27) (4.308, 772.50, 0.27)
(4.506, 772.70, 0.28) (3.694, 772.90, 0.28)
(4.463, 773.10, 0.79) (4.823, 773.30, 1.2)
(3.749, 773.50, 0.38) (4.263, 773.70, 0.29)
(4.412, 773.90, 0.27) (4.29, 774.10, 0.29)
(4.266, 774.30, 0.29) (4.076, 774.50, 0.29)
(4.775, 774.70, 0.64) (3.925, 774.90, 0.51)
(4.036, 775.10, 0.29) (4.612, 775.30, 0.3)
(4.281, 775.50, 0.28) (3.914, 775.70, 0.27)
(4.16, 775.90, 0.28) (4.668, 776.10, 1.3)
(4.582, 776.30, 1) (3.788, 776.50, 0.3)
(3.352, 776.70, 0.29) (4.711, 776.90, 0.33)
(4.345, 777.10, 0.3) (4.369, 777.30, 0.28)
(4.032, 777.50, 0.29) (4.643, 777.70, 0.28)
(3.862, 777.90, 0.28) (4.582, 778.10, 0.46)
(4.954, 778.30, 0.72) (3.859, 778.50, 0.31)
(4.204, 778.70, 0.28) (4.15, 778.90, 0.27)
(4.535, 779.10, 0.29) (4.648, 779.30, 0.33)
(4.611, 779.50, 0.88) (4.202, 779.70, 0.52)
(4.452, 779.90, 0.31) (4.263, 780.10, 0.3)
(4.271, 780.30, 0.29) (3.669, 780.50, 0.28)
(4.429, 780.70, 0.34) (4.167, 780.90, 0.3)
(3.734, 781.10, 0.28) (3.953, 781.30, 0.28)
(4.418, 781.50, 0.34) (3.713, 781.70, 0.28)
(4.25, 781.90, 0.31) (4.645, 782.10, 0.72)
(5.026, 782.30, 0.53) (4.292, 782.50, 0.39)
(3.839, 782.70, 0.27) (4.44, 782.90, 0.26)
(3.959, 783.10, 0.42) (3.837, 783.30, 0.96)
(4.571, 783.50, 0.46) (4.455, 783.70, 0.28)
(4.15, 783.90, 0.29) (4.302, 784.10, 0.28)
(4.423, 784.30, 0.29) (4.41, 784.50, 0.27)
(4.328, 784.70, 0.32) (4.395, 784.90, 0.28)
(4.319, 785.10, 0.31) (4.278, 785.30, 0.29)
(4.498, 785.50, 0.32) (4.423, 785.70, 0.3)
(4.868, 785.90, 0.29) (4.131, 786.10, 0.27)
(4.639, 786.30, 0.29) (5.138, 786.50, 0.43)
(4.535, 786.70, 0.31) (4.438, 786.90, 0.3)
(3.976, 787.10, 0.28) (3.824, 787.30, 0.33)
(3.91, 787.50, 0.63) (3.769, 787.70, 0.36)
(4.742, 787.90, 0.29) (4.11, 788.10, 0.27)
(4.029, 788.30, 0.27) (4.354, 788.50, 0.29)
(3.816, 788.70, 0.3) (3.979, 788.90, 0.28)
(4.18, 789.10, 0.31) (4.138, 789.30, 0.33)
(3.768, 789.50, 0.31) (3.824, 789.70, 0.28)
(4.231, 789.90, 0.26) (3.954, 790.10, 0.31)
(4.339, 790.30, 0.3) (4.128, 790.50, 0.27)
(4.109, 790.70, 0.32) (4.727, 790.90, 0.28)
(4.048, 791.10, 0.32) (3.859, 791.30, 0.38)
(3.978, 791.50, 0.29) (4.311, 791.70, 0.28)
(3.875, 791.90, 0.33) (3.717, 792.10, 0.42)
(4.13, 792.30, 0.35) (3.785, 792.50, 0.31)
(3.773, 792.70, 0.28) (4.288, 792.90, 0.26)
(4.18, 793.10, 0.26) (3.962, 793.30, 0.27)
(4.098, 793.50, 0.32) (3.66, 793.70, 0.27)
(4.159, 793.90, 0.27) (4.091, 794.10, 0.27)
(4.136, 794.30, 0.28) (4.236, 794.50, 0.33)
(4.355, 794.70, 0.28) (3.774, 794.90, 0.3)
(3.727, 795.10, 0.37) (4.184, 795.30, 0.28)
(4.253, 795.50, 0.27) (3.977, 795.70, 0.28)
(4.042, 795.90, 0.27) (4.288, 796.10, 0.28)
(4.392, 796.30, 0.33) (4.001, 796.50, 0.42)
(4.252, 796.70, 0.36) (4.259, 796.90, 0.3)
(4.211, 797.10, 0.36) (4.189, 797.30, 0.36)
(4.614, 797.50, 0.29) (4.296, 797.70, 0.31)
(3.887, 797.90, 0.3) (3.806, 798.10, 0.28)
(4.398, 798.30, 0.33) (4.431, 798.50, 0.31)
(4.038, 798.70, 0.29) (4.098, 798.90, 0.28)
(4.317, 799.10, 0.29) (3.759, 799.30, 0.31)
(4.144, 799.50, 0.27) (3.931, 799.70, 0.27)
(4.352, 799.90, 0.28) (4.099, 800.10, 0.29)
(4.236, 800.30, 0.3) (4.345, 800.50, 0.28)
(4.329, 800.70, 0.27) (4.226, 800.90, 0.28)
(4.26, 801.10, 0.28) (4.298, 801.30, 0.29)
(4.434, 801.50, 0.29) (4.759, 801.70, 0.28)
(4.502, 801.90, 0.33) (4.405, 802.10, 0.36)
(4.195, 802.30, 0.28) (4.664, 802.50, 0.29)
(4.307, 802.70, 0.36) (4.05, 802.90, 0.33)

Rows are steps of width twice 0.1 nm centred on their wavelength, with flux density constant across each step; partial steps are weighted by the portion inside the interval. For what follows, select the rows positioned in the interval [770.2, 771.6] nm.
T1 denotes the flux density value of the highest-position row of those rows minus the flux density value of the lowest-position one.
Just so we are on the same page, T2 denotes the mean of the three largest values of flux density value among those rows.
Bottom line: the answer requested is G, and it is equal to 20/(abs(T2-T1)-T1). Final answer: 3.9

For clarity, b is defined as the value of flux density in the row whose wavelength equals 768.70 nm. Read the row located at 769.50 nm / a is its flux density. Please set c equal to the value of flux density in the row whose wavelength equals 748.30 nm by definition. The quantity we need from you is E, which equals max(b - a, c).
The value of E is 4.14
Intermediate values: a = 4.336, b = 3.586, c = 4.14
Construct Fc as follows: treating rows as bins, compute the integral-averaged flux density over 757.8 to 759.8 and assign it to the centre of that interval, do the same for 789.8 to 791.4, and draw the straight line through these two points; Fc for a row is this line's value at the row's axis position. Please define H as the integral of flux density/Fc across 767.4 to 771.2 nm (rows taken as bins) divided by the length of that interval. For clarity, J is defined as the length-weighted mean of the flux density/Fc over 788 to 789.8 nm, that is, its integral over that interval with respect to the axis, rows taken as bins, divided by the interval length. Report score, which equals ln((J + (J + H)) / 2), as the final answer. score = 0.350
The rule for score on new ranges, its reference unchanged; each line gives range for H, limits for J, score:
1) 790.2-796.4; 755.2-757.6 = 0.387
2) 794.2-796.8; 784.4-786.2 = 0.434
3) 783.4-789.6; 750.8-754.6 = 0.392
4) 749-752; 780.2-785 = 0.390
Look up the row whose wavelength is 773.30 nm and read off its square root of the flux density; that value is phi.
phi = 2.20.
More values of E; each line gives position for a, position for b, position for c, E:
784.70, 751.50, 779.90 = 4.45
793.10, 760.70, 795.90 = 4.04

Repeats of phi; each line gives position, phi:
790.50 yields 2.03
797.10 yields 2.05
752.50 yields 2.01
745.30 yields 2.06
